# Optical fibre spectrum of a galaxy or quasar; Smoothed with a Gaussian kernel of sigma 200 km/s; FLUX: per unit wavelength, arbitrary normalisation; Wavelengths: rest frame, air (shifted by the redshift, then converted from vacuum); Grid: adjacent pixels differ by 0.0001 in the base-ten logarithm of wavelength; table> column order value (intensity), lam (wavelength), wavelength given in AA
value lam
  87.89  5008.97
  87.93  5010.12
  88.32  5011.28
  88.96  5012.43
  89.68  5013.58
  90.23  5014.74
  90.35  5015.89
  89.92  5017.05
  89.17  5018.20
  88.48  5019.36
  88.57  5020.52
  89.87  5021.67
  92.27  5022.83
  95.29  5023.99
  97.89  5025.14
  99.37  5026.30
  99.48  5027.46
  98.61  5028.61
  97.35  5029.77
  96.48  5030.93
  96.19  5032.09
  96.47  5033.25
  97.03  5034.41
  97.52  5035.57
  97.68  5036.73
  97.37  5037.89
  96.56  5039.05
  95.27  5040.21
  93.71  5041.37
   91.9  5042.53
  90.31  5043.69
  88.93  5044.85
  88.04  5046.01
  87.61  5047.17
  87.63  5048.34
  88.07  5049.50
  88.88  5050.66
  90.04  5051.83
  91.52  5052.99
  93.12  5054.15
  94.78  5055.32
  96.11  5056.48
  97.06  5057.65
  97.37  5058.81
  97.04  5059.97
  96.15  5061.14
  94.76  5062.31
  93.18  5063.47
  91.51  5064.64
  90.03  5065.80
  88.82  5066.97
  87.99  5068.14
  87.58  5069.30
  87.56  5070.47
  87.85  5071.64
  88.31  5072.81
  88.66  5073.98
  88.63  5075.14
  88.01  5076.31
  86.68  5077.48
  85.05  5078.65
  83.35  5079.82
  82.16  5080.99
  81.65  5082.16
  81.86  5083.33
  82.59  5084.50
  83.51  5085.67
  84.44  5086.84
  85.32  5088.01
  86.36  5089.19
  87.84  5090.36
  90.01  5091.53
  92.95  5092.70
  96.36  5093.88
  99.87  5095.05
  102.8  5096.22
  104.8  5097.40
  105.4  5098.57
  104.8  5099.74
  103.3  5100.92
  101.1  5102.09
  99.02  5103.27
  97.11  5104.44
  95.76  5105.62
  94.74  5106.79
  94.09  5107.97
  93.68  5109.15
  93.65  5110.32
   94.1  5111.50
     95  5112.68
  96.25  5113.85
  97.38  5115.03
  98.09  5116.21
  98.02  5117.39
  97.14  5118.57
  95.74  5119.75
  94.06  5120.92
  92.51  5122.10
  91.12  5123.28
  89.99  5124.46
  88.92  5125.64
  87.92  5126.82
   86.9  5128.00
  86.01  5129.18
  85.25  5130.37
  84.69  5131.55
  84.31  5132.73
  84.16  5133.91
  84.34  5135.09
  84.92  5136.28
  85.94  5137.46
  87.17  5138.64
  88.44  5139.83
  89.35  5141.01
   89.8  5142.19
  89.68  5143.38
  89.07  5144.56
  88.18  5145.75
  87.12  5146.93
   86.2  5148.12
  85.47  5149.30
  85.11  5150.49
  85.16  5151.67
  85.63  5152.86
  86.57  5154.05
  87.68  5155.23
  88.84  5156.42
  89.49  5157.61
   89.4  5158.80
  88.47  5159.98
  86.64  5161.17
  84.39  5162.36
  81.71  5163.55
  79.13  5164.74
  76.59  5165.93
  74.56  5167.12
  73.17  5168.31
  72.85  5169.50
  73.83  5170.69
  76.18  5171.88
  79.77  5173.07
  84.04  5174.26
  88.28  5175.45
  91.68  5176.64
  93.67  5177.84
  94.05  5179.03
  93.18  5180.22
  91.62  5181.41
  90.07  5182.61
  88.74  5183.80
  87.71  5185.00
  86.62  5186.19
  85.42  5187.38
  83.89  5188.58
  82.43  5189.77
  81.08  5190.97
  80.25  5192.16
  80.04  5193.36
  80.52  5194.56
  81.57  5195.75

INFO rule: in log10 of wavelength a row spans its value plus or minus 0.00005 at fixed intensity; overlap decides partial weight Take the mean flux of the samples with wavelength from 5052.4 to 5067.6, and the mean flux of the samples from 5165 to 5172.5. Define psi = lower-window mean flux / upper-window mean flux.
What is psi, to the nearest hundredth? 1.26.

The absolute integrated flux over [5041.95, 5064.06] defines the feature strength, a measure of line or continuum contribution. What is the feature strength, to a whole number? 2039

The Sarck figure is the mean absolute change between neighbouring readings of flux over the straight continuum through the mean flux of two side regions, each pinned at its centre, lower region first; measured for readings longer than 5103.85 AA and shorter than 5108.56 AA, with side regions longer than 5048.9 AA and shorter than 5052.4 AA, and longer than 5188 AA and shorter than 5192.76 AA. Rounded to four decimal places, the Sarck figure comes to 0.0109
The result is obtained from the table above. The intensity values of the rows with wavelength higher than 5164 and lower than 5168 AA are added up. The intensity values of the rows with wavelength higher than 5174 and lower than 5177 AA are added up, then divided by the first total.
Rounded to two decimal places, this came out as 1.15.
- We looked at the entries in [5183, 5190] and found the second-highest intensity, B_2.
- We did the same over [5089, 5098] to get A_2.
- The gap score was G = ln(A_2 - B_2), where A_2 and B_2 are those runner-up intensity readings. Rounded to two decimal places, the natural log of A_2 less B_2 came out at 2.71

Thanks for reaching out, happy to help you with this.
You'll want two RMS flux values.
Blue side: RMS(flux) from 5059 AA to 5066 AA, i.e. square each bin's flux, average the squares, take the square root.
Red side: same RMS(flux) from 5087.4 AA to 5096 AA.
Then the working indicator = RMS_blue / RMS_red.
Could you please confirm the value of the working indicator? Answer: 1.027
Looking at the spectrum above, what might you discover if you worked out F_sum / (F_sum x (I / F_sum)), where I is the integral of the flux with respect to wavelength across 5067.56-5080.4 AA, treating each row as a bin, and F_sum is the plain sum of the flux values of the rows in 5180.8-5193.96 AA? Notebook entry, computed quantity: 0.84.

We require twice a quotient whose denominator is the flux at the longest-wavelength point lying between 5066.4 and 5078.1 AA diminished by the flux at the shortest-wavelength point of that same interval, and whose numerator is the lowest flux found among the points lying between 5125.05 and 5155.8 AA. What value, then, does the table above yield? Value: -79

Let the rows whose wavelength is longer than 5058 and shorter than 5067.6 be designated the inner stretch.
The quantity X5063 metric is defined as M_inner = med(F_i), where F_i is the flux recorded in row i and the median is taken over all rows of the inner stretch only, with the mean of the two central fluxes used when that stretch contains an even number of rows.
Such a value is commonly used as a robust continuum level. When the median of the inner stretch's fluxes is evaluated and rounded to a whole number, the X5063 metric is 94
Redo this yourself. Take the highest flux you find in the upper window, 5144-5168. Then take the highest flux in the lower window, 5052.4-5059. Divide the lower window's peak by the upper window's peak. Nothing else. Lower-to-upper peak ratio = 1.09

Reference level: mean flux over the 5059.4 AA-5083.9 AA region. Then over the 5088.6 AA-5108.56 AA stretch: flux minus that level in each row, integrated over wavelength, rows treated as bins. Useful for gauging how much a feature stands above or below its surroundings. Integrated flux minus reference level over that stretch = 180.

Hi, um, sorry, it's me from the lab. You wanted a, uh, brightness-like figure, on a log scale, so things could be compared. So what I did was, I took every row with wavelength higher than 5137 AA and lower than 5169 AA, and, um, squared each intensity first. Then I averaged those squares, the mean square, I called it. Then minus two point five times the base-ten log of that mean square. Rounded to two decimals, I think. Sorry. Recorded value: -9.66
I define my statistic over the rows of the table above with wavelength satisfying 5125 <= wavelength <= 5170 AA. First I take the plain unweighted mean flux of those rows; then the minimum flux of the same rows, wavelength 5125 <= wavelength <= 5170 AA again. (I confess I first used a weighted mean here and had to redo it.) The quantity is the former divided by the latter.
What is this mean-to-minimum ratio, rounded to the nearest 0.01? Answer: 1.17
